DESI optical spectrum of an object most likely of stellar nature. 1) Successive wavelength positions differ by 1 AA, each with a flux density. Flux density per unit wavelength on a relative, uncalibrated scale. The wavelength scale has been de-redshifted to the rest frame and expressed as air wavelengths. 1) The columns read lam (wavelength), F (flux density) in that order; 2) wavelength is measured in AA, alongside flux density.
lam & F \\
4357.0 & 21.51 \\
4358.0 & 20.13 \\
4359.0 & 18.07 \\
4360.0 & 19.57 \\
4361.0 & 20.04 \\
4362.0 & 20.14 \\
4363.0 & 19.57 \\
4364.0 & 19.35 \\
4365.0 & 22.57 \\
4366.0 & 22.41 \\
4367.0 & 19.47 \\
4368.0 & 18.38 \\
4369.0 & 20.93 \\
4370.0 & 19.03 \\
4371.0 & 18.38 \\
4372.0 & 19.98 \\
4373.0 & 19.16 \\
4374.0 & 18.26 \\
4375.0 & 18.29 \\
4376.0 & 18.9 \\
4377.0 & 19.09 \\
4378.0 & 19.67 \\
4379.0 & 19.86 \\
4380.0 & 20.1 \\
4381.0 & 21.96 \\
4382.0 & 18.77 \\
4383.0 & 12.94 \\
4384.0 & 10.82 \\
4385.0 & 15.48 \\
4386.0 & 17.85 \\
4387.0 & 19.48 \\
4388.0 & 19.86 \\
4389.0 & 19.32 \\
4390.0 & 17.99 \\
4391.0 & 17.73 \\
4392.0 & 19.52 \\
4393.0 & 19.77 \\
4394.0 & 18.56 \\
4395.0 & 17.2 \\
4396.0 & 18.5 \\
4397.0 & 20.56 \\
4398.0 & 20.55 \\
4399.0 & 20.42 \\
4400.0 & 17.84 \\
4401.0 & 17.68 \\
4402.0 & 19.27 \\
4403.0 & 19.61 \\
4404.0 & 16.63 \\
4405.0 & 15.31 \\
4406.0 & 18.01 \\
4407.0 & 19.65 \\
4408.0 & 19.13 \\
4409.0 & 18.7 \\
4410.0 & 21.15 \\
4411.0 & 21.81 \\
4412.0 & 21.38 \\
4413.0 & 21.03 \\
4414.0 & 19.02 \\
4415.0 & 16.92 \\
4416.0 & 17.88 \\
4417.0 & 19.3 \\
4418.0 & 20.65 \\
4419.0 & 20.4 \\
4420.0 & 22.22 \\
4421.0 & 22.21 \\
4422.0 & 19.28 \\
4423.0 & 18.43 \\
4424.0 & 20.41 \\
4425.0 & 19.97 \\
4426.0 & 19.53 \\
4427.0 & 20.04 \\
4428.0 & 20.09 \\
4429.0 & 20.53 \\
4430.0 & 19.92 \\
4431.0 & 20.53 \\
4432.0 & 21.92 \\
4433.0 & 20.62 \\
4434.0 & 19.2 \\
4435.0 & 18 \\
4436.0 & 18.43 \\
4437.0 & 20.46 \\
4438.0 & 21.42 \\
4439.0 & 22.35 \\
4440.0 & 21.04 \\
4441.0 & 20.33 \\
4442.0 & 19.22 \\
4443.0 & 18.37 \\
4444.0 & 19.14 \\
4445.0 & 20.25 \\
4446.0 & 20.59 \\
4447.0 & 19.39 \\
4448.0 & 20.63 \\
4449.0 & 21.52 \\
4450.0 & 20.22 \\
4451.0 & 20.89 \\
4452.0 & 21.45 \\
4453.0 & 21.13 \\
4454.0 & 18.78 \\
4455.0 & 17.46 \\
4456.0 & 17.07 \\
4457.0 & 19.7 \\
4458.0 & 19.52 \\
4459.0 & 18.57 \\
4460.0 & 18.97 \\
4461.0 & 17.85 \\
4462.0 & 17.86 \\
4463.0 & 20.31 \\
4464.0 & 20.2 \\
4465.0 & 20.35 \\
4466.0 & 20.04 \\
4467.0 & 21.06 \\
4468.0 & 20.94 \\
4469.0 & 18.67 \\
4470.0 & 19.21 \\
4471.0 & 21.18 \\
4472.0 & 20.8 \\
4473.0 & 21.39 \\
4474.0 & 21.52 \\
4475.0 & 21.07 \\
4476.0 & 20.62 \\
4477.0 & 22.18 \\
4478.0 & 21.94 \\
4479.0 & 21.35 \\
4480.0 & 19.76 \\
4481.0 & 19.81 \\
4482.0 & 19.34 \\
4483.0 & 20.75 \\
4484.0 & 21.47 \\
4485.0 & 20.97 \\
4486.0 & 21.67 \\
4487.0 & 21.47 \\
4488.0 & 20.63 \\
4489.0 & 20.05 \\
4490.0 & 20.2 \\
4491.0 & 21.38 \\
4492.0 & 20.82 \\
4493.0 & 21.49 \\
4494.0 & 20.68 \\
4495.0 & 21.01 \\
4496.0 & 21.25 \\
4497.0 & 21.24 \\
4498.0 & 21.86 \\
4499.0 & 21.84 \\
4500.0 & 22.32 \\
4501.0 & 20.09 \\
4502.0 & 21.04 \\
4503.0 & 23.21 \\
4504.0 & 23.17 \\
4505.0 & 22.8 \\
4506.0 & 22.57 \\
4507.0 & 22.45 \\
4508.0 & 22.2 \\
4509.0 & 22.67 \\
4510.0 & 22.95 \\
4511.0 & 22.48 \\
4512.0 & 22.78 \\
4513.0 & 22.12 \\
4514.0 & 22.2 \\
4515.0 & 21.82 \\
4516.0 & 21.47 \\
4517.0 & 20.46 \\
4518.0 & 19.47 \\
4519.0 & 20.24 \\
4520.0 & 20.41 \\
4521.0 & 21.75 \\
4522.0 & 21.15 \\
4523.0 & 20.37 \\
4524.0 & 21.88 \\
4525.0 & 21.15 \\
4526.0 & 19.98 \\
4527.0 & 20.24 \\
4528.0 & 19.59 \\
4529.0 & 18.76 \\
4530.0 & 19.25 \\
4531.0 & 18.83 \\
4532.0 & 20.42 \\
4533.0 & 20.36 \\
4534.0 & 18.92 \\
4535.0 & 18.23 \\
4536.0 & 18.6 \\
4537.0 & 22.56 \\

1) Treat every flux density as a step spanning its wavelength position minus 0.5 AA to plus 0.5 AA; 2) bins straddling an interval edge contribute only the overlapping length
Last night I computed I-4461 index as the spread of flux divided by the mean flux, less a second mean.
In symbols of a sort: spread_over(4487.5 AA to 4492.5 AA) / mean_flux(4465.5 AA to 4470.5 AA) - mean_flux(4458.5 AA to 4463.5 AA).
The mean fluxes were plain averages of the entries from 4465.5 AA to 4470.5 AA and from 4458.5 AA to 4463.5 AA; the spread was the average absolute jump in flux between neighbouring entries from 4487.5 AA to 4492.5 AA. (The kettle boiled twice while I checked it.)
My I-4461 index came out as -18.7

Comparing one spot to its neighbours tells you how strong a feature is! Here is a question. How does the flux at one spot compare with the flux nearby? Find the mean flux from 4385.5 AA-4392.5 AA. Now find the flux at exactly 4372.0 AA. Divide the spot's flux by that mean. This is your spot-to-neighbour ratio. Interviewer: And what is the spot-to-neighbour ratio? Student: 1.06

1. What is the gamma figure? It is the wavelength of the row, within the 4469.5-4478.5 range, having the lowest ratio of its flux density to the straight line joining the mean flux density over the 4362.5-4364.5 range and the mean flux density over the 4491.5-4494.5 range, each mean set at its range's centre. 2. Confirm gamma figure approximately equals 4470.0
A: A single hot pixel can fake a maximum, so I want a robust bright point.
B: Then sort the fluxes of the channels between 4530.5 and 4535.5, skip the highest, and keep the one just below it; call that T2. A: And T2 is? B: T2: 20.36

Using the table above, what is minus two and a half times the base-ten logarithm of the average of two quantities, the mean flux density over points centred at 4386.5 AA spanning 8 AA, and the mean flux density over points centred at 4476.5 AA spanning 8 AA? -3.20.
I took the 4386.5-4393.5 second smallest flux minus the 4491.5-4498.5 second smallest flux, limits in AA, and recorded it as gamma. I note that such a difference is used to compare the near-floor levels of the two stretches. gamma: -2.8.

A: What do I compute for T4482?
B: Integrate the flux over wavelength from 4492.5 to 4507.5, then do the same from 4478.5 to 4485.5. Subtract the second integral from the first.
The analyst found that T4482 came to 184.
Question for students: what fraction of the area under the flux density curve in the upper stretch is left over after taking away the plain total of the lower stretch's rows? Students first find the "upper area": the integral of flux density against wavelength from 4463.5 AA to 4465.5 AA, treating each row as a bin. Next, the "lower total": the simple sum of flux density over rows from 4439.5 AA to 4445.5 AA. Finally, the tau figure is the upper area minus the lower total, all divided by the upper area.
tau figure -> -1.9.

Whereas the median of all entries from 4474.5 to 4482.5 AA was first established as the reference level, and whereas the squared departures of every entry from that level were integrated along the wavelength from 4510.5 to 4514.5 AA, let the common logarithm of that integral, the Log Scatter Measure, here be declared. 1.0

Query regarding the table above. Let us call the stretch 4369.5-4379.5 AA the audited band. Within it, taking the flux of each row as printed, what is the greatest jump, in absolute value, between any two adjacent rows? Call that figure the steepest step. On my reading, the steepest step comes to 1.60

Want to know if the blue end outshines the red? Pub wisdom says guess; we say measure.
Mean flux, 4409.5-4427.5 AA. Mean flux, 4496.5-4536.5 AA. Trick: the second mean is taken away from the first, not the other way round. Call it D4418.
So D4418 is -0.99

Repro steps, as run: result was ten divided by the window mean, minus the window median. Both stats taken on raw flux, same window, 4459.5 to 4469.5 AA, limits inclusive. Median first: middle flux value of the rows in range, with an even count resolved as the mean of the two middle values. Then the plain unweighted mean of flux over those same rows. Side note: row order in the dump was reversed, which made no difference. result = -19.61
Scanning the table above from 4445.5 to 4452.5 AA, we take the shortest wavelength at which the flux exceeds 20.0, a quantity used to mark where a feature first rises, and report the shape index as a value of 4446.0 AA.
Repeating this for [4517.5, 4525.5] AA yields 4519.0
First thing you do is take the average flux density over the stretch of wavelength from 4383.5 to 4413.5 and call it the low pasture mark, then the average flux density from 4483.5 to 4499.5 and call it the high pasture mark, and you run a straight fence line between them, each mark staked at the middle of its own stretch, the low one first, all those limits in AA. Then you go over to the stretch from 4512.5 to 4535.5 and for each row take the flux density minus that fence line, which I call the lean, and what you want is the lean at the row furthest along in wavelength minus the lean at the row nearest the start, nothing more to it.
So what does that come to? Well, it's -4.5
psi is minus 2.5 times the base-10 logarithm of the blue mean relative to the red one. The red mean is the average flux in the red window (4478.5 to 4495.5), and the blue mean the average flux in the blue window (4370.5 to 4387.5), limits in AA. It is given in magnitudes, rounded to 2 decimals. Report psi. 0.14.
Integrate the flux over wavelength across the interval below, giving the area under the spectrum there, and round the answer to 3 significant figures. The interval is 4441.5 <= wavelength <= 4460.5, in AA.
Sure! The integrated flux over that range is 373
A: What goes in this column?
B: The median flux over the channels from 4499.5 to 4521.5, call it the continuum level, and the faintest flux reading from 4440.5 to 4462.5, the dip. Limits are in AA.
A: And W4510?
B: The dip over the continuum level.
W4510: 0.77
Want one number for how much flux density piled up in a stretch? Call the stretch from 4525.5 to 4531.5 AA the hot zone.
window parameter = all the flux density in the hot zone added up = 117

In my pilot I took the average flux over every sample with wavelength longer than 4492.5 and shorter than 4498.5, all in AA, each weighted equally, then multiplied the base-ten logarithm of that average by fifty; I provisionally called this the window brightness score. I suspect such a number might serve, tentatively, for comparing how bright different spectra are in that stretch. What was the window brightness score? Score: 66.4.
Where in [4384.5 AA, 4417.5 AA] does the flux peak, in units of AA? 4411.0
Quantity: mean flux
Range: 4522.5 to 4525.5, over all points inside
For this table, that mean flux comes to 21.1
